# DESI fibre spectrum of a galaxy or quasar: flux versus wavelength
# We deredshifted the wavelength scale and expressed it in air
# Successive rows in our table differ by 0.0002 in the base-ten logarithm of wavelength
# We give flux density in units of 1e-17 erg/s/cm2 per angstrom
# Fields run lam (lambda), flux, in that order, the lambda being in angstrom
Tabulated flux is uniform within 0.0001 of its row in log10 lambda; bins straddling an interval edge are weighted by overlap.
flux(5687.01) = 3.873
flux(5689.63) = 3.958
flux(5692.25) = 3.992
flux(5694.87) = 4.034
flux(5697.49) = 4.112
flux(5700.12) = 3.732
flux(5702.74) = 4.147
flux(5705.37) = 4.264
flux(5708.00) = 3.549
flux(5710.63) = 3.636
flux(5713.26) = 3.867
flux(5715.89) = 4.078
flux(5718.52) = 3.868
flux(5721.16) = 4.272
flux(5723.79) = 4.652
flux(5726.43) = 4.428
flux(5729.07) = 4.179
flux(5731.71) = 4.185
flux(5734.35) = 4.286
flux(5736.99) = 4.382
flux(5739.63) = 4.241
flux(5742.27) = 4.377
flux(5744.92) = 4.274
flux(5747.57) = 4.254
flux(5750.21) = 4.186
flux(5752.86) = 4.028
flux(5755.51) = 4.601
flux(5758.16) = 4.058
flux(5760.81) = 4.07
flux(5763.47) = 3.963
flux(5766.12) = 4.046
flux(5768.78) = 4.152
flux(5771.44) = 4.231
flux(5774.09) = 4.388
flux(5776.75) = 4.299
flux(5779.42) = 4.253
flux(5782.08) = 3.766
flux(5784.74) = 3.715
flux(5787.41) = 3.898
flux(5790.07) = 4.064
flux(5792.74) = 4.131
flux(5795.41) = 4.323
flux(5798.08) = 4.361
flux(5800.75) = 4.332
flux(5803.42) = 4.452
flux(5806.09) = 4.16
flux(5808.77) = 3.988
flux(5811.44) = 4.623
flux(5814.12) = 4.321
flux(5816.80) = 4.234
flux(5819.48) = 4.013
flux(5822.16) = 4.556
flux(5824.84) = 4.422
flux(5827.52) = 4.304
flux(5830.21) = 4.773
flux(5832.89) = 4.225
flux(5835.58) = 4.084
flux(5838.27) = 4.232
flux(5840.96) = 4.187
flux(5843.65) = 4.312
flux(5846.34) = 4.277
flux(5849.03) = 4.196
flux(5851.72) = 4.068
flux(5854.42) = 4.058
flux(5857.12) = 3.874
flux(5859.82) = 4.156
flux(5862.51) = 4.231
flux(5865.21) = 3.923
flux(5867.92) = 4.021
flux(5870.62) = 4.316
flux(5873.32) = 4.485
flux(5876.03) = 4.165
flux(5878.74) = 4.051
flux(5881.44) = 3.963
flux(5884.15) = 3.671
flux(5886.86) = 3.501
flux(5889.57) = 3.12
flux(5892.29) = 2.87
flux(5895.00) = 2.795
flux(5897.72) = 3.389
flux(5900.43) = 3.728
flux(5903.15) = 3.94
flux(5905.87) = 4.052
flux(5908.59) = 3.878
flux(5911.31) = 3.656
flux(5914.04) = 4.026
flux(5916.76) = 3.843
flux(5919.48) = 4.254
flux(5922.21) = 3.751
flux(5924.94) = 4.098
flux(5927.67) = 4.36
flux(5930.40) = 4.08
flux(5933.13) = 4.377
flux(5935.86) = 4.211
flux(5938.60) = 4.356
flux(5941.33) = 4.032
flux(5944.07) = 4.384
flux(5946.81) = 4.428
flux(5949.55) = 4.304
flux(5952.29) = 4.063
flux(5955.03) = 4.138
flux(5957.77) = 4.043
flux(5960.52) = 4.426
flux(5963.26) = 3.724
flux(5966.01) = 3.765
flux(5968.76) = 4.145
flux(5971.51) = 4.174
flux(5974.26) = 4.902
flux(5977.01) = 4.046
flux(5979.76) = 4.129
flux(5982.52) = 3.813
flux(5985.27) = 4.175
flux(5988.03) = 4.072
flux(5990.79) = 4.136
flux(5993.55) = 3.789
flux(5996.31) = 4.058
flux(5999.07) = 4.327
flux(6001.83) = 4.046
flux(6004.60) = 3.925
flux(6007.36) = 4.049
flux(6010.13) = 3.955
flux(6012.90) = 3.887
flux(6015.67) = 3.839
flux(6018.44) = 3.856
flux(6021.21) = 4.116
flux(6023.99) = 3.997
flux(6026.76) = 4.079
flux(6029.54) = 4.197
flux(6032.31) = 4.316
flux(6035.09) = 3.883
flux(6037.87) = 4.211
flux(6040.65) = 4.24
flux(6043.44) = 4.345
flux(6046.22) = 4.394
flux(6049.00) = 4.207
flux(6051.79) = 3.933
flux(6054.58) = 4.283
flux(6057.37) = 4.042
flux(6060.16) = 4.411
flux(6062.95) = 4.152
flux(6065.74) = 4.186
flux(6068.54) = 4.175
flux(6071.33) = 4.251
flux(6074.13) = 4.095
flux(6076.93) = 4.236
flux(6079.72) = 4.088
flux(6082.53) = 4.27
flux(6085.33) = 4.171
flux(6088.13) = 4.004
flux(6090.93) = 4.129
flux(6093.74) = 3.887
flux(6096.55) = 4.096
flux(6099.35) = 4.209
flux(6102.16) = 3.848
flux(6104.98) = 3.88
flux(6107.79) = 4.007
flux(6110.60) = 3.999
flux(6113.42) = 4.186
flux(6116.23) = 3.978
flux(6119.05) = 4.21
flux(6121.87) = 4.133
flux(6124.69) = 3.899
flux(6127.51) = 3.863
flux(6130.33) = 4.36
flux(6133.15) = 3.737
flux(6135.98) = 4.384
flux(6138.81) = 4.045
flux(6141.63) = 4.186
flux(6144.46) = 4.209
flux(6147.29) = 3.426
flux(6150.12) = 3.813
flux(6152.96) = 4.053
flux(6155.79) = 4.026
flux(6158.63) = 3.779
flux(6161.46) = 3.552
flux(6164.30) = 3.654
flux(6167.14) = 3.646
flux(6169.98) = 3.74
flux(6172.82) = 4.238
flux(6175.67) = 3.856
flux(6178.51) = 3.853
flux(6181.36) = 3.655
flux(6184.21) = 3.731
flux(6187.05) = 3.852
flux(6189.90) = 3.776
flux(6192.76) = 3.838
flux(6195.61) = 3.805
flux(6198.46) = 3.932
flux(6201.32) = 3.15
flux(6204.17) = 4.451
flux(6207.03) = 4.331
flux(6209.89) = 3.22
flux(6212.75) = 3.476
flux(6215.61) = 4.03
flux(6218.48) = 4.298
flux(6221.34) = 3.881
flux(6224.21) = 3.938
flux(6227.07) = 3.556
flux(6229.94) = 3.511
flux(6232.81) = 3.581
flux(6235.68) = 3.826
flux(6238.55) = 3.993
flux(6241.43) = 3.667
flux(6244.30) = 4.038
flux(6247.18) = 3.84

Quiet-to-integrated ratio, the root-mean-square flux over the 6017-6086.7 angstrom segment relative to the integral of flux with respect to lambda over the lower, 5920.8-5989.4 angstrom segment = 0.0146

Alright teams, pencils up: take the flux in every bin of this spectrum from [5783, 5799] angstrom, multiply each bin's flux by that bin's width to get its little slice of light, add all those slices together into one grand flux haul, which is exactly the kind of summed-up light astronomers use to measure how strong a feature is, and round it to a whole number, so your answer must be 65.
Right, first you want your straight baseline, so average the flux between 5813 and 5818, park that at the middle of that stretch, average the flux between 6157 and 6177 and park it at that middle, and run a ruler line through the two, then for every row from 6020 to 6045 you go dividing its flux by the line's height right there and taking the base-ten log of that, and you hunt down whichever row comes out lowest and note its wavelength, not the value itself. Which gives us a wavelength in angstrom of 6035.09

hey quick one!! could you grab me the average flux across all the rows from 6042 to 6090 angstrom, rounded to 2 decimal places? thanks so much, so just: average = 4.19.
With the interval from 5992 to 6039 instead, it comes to 4.03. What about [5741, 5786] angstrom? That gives 4.16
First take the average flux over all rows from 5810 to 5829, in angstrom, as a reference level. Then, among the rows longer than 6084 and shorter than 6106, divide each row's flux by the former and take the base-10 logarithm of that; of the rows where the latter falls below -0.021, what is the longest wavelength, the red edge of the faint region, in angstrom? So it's 6104.98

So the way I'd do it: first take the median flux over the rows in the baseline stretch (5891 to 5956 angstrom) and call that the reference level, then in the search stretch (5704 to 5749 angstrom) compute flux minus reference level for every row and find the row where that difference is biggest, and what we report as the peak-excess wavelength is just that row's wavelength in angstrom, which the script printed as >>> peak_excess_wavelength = 5723.79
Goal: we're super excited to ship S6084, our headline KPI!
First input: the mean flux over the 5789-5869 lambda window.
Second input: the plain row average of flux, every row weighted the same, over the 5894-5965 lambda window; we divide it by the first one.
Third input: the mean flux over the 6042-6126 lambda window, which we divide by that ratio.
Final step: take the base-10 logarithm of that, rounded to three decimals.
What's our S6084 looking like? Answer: 0.638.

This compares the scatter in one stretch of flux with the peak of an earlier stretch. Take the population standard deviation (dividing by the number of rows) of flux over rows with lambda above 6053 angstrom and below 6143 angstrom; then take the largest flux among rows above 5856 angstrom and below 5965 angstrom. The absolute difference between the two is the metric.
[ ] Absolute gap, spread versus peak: 4.32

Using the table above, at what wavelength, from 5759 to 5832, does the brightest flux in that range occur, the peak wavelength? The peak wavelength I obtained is 5830.21 angstrom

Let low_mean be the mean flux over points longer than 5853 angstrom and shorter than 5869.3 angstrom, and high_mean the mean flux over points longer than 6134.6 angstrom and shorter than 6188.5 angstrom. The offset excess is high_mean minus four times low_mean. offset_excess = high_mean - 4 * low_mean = -12.3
